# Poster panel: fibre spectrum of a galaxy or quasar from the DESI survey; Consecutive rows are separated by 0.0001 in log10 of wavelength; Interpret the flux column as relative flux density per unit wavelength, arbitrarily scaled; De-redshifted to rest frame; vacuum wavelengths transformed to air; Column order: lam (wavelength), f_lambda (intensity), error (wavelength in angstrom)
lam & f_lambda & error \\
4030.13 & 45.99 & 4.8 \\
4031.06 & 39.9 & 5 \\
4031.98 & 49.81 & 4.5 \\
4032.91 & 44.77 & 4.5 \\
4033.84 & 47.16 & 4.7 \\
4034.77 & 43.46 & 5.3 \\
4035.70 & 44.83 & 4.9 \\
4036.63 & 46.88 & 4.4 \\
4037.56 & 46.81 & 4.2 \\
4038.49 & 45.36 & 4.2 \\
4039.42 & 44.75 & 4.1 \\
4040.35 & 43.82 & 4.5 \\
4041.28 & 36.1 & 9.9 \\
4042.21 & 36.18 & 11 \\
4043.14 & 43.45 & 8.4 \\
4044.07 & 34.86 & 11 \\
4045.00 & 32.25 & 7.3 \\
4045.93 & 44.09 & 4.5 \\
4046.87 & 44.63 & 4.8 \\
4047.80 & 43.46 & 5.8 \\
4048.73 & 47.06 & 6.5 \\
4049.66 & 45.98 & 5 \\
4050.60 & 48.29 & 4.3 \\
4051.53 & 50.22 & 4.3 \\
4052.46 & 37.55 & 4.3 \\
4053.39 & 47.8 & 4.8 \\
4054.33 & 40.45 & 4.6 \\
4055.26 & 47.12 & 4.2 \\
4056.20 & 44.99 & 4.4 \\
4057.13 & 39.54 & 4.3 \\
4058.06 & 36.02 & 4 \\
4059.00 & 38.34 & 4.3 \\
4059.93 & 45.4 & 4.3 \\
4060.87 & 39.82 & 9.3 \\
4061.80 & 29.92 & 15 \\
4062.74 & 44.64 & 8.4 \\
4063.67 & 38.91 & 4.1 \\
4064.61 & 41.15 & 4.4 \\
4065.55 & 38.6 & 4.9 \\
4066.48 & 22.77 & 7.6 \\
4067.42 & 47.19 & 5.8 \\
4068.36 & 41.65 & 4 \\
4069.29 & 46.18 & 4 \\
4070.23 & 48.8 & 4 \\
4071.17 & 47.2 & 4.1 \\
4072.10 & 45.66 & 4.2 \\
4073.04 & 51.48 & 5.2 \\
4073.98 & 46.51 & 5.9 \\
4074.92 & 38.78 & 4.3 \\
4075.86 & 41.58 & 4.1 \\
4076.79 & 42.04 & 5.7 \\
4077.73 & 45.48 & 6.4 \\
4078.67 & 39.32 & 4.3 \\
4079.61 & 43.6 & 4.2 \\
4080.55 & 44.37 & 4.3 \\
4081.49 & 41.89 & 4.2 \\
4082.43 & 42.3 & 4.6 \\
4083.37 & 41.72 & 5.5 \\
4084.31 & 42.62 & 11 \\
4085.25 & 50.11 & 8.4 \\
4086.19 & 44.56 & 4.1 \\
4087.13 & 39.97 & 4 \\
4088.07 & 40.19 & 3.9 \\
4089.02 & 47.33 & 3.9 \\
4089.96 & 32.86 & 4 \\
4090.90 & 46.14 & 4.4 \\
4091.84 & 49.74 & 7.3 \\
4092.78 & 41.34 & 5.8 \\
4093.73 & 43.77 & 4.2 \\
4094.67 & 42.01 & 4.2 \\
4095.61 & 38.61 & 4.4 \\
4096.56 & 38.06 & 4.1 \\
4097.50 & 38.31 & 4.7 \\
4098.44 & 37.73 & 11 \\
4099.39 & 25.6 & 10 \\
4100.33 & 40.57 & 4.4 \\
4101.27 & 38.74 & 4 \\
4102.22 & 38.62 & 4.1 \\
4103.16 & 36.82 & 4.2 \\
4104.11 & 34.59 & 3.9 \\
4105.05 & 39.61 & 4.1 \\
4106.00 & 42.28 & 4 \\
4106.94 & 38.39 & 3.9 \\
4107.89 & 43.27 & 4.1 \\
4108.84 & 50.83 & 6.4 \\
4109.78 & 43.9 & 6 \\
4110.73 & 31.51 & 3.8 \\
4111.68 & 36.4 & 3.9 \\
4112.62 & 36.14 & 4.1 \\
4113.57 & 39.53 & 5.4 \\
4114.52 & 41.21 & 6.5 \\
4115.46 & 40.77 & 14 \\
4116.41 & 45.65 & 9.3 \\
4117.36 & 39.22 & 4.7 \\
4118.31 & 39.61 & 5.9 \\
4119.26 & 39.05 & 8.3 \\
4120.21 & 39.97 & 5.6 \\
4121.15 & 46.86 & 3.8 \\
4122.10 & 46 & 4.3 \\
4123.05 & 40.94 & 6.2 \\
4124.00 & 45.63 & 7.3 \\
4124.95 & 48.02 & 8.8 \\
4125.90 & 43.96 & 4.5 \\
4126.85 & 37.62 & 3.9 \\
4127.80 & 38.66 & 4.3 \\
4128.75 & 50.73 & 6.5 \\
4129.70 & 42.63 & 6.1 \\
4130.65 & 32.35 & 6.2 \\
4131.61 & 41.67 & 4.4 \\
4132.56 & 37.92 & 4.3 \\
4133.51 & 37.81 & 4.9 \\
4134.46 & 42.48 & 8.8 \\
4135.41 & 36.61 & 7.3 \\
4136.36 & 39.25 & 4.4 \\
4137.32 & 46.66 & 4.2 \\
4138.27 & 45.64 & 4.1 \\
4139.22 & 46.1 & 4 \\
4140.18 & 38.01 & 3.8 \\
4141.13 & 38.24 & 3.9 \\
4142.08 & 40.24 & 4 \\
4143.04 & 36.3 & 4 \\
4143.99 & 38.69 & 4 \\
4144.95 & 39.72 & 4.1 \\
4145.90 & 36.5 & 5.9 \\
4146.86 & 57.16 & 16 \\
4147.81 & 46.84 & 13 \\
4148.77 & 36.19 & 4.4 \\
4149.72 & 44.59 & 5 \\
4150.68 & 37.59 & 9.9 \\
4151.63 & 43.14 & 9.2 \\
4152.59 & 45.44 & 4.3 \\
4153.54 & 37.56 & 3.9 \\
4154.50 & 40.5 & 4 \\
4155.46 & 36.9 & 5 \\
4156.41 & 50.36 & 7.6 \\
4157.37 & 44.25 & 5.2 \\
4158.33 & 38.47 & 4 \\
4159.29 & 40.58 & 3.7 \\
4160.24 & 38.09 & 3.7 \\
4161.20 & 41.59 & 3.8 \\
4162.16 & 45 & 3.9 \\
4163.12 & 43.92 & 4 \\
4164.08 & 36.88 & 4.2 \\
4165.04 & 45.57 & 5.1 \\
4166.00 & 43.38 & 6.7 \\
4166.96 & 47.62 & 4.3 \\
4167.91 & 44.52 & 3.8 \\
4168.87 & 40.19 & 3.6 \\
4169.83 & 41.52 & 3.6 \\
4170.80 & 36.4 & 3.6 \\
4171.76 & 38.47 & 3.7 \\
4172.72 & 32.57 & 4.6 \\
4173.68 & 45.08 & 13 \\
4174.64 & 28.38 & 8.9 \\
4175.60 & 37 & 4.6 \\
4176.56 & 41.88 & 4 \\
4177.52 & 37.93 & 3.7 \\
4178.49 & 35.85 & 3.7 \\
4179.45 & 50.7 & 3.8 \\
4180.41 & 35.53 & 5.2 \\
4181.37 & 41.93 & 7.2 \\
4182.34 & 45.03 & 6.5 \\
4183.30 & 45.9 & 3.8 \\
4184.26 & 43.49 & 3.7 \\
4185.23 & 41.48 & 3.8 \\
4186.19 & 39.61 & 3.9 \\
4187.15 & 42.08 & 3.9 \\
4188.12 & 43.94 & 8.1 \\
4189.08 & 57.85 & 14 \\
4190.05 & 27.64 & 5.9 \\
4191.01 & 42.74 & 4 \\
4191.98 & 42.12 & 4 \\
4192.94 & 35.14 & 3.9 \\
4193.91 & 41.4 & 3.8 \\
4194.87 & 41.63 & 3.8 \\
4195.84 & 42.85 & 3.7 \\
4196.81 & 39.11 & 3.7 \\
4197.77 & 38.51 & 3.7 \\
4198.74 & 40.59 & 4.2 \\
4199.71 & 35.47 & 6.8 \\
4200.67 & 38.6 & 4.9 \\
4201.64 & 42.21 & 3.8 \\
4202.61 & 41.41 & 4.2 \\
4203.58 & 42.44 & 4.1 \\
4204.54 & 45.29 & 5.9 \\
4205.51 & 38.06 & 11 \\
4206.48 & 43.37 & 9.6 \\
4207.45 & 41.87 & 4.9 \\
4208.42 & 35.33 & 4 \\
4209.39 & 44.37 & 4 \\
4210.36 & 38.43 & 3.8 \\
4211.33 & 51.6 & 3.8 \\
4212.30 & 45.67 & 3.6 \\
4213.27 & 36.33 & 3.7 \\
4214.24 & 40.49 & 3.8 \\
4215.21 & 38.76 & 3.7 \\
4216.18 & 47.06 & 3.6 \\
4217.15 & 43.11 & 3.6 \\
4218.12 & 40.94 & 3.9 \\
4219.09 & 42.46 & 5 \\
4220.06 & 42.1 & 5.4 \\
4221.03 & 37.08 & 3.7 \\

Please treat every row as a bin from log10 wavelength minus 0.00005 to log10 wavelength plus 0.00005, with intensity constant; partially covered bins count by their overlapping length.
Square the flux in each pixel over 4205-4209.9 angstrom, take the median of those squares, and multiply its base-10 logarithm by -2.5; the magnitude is -8.11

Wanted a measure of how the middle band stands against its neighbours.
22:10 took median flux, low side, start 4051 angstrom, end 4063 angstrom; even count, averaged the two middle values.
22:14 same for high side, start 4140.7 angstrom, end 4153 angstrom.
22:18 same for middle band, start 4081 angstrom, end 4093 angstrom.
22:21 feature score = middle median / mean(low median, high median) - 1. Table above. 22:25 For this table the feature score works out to 0.055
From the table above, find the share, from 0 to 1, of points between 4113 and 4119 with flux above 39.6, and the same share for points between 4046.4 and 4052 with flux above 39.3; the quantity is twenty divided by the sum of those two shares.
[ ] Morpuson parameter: 12.0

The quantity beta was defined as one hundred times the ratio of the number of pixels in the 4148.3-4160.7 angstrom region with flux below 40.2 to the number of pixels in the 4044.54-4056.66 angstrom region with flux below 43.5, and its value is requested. 150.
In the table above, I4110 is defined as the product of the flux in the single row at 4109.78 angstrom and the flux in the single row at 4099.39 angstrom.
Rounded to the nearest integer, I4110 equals 1124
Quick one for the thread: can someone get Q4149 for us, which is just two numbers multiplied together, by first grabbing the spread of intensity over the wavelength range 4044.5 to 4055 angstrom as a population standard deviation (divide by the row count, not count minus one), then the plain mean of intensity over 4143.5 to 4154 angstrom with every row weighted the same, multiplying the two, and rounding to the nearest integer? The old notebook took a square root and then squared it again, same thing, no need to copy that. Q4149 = 212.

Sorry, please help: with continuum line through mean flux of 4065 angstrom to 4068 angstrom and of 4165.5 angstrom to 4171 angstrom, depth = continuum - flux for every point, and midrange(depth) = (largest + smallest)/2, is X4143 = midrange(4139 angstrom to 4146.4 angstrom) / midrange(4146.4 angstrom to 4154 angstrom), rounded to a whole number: 0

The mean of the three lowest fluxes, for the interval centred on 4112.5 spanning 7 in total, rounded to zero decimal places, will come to 35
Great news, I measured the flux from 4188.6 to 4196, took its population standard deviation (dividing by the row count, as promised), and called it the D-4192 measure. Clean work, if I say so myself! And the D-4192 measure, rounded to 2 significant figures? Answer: 7.9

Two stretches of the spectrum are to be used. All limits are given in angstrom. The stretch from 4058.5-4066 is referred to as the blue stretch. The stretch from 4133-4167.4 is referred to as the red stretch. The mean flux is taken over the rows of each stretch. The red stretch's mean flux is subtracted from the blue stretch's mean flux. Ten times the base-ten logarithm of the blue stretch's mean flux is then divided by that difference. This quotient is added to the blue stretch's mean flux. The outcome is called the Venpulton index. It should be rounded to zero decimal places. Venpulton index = 32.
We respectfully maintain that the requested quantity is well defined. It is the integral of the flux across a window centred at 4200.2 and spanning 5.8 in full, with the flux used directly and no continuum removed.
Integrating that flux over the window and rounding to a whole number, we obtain 229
